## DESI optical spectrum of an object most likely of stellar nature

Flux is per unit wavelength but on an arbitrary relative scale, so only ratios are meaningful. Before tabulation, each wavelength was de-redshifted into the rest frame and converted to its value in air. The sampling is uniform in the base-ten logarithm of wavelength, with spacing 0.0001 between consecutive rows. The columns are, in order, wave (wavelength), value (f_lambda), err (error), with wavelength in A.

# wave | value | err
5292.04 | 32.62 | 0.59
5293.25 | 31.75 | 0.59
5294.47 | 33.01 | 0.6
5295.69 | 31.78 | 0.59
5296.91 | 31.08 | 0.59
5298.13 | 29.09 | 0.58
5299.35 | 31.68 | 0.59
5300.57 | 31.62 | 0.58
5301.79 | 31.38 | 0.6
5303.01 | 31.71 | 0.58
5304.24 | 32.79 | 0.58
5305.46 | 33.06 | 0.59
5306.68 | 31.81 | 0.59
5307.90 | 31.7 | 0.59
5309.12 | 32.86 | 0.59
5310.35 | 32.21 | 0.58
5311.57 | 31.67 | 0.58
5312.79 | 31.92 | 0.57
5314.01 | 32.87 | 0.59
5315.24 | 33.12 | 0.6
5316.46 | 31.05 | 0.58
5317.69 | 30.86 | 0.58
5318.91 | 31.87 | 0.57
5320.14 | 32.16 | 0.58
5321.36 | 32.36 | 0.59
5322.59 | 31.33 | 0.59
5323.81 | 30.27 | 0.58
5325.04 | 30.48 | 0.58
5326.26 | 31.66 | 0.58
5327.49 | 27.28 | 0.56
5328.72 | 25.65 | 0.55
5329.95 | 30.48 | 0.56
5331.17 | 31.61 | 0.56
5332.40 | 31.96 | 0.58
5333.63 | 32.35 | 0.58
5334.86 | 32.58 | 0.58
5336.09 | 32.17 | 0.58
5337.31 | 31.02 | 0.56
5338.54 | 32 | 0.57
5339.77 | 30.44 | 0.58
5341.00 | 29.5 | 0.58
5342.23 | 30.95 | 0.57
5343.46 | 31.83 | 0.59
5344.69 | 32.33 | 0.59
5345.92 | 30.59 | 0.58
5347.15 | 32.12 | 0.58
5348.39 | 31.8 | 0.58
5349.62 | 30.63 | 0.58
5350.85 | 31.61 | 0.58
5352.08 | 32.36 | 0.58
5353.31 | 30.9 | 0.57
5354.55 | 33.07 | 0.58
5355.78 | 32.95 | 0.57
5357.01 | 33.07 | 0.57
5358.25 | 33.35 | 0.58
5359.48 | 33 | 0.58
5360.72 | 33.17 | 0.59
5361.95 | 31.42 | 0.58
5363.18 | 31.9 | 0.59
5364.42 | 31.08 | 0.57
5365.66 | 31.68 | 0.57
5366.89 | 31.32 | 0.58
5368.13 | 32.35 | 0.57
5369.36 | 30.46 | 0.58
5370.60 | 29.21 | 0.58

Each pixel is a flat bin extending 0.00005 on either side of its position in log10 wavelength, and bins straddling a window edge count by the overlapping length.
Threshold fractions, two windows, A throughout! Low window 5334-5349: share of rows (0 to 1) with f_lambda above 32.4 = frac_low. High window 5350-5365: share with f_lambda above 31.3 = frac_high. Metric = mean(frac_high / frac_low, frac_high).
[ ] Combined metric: 5.4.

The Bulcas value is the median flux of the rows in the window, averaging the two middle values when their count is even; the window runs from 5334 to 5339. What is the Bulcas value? 32.1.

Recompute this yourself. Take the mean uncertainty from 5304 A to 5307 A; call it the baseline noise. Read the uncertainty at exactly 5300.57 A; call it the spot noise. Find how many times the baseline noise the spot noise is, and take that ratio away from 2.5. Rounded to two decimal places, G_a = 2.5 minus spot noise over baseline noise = 1.51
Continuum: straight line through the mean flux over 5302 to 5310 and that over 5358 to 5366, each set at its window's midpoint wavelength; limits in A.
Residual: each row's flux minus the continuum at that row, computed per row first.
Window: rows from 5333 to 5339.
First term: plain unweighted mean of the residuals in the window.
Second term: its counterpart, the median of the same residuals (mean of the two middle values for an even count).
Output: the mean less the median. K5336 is -0.15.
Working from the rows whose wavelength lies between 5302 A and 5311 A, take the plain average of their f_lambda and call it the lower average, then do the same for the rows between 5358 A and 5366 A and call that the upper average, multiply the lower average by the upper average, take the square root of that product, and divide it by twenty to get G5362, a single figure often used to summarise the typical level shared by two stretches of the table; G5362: 1.61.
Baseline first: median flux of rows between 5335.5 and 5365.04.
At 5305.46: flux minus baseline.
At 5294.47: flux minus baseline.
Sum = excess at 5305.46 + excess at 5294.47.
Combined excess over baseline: 2.3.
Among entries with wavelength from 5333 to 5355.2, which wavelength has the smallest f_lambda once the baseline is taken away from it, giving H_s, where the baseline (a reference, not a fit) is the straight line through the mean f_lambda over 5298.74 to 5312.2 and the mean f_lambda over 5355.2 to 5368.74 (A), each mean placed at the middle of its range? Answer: 5341.00 A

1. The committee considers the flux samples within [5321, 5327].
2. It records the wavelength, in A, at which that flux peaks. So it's 5321.36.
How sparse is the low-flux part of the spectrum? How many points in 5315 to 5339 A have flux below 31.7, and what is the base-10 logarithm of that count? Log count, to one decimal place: 1.0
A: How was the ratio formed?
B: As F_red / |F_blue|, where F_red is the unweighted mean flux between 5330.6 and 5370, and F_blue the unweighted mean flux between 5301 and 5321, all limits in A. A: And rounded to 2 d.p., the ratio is 0.99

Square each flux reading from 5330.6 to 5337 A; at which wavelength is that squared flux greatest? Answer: 5334.86 A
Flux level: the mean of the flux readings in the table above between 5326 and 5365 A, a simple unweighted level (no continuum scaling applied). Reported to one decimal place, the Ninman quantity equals 31.5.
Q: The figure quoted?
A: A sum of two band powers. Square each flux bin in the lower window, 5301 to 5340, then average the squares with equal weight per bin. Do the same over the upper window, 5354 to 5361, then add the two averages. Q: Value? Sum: 2088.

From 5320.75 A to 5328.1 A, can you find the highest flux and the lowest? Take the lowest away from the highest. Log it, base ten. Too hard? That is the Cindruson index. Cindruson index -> 0.71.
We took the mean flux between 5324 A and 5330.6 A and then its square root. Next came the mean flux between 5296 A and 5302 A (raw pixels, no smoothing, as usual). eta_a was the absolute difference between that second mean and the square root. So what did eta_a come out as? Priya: 25.6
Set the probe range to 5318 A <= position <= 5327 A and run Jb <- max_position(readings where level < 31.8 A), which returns 5326.26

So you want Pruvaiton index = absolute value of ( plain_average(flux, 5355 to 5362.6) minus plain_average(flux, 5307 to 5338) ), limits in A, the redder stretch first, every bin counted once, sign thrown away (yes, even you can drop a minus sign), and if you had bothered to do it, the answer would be 1.5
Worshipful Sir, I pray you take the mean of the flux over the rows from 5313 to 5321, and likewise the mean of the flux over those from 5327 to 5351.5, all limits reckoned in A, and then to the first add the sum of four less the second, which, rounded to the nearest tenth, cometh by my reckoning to 5.0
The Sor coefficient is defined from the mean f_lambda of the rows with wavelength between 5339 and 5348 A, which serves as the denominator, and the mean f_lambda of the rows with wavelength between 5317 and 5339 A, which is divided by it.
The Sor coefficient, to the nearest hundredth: 1.00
